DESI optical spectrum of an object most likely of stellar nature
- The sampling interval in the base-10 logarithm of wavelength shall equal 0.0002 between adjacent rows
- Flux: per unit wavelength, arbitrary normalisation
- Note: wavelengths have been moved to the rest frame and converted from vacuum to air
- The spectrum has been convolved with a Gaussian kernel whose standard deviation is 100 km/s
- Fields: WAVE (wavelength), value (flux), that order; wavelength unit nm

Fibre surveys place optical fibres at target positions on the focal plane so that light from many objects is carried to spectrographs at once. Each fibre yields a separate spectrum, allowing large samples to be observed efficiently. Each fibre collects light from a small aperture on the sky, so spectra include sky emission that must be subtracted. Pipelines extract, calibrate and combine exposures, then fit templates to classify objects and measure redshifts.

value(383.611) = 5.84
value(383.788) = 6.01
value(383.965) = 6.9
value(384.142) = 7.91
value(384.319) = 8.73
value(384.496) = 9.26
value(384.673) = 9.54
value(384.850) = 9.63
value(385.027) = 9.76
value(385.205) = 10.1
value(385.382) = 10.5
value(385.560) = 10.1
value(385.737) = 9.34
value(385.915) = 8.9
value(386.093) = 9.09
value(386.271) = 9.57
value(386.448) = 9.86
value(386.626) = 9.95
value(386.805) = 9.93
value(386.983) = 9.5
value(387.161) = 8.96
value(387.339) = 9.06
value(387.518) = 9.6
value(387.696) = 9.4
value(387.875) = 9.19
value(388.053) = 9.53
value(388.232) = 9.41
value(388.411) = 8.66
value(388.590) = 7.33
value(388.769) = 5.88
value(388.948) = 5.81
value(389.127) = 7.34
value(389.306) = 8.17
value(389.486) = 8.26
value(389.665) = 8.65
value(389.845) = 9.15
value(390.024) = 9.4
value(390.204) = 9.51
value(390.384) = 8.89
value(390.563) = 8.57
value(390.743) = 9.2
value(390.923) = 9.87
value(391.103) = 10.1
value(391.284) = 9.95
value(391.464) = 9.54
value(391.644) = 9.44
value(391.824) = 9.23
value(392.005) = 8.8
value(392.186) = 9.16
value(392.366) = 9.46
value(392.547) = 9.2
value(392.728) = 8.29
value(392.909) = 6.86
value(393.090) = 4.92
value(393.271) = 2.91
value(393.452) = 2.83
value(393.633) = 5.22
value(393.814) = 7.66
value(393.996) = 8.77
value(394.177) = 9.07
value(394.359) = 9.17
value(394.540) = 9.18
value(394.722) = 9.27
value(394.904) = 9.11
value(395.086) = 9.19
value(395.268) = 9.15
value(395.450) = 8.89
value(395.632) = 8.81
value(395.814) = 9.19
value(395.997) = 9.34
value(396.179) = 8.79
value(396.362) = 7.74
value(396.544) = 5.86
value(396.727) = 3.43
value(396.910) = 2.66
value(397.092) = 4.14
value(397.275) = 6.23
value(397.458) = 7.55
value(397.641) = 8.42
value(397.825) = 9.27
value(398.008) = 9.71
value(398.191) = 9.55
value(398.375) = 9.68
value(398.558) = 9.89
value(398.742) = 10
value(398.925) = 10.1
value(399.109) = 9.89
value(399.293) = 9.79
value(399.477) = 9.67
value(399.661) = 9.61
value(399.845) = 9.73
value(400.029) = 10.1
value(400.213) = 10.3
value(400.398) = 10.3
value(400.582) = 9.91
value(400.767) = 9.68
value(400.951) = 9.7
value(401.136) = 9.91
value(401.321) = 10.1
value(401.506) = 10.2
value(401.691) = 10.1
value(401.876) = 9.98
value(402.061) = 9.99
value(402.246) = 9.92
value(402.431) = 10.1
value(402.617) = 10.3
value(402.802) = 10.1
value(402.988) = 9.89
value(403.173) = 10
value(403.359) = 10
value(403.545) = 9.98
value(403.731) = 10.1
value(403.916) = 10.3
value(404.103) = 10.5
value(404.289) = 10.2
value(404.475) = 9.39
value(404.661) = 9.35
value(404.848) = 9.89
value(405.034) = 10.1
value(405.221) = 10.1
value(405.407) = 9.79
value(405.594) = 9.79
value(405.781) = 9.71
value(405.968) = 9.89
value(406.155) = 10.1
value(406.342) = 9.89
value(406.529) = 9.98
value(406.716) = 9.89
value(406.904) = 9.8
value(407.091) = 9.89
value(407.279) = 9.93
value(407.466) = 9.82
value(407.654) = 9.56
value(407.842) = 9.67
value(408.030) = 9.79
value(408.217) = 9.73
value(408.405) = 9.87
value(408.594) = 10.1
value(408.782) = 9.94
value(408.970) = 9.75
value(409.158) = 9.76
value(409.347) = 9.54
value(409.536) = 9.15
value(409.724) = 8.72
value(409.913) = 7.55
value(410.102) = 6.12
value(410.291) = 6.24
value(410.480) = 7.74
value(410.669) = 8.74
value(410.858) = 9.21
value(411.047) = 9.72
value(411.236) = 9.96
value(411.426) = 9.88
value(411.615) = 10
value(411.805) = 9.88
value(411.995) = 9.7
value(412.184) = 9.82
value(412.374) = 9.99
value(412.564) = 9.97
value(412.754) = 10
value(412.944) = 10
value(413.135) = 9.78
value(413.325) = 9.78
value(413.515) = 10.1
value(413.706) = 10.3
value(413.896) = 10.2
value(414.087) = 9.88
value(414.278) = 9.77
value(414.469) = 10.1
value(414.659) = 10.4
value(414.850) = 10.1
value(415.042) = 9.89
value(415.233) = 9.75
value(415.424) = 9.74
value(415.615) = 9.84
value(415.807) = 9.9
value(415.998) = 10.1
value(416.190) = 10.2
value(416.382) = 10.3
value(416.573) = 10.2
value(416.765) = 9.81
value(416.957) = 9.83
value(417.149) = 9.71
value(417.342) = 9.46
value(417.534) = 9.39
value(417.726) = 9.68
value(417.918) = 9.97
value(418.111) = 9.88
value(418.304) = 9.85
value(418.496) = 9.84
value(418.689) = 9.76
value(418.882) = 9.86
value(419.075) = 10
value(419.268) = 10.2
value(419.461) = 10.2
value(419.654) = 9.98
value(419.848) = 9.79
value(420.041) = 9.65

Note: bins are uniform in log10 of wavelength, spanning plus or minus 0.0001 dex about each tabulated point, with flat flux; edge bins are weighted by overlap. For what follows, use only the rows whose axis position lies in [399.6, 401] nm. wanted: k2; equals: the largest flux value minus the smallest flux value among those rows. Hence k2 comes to 0.69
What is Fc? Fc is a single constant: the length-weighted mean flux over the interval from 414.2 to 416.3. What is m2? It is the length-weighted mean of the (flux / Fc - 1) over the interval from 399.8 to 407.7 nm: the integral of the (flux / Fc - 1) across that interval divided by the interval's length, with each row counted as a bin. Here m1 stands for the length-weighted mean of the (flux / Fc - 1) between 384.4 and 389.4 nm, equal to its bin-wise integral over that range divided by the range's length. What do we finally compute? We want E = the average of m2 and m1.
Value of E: -0.05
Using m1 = -0.094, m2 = -0.002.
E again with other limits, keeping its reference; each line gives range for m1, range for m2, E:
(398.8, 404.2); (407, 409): -0.01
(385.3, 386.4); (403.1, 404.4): -0.01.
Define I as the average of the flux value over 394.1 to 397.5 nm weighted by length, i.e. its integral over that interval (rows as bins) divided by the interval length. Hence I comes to 7.7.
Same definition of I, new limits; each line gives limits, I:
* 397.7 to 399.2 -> 9.7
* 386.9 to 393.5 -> 8.4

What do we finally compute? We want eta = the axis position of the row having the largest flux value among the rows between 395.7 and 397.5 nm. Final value 395.997 nm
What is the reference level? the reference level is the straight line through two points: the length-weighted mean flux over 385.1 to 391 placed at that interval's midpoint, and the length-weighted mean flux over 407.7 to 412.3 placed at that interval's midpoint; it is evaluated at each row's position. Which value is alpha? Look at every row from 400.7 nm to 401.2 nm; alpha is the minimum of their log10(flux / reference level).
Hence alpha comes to 0.03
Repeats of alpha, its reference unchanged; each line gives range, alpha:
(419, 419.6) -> 0.03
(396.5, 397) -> -0.53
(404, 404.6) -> 0.01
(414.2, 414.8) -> 0.02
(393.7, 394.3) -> -0.07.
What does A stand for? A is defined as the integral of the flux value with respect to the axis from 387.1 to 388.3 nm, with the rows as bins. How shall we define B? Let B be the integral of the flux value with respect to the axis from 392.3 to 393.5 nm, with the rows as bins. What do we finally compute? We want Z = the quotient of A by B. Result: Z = 1.45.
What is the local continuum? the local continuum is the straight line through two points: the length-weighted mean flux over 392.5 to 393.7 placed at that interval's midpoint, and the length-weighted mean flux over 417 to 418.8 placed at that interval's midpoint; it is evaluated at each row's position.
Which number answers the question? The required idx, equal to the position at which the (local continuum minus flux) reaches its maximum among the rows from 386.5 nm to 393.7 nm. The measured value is 393.452 nm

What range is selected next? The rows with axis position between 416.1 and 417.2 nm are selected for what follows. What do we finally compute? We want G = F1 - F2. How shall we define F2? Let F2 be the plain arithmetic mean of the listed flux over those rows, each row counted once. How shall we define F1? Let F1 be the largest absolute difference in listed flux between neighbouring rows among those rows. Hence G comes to -9.62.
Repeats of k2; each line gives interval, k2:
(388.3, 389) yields 2.85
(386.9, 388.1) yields 0.64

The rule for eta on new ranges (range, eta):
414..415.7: 414.659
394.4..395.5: 394.722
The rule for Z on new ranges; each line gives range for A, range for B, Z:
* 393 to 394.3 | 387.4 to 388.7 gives 0.67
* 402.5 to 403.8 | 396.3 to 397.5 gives 2.08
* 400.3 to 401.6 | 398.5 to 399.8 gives 1.01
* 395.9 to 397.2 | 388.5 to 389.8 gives 0.81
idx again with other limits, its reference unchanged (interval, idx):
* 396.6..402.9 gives 396.910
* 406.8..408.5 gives 407.654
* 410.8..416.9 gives 416.765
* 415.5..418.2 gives 417.534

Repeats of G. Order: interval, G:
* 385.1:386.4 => -8.90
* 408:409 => -9.63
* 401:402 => -9.87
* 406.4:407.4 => -9.81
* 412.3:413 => -9.96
